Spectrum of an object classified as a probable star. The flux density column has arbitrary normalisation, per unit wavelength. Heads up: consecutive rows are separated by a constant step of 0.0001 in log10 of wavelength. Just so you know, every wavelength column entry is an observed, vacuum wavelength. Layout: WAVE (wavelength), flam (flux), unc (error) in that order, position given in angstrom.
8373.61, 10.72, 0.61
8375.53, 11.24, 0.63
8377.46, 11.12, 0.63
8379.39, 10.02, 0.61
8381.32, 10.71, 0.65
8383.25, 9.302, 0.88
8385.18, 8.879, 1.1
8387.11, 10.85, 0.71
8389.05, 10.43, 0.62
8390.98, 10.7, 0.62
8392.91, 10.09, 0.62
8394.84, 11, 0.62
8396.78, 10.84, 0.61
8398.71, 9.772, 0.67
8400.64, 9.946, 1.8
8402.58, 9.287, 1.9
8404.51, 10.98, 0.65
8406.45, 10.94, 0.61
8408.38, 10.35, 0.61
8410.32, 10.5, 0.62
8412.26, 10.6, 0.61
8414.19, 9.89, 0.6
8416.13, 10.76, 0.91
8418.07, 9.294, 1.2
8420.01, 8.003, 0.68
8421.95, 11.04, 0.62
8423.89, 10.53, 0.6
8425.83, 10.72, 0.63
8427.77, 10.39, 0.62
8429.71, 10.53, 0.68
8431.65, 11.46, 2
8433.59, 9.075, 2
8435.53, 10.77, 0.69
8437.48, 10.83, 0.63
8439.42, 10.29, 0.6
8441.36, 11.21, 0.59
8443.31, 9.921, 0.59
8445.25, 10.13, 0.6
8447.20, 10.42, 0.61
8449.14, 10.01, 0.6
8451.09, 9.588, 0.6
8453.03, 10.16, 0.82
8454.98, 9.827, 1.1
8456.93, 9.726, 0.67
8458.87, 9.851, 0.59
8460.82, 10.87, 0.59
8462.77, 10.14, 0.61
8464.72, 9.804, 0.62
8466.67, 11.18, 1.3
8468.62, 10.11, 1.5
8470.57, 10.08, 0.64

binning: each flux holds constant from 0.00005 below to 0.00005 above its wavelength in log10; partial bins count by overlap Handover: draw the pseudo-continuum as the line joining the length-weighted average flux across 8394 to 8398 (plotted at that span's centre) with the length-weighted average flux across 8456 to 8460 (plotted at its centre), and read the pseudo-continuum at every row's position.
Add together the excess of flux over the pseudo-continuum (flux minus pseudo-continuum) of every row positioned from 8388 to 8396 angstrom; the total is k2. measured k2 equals -1.4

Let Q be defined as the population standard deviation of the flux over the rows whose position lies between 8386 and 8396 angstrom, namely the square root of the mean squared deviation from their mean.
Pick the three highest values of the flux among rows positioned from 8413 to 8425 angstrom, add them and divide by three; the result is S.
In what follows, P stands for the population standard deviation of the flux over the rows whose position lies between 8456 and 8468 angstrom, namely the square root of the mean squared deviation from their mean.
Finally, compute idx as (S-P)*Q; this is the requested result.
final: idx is 3.3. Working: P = 0.56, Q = 0.3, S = 10.8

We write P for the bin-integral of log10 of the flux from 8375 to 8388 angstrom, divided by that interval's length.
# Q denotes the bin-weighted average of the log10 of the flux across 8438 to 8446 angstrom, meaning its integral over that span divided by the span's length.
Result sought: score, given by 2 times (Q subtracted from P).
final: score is -0.016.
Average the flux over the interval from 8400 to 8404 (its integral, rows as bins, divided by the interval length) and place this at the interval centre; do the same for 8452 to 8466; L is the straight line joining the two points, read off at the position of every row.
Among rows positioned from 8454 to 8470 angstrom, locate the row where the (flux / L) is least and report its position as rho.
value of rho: 8456.93 angstrom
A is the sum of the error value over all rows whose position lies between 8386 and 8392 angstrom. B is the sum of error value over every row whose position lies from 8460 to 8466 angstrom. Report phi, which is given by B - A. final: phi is -0.13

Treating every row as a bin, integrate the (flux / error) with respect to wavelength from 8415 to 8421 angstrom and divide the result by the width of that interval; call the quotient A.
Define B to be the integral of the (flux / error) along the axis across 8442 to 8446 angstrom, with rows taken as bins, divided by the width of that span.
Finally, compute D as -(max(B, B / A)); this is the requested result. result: -17.0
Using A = 10.6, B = 17.0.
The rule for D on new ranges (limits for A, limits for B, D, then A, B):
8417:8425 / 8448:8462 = -14.9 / 13.7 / 14.9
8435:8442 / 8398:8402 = -9.3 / 17.3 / 9.3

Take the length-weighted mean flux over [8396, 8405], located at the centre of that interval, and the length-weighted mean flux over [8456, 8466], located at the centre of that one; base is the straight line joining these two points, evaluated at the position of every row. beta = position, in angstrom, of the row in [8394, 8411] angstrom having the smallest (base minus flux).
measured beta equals 8394.84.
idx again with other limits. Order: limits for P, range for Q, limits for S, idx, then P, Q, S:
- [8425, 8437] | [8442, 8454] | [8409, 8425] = 2.6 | 0.72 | 0.3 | 10.8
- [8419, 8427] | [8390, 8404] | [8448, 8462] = 5.3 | 1.21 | 0.6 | 10.3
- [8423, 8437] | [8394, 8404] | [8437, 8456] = 6.6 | 0.66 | 0.7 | 10.8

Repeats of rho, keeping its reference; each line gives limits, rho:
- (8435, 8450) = 8443.31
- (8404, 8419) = 8418.07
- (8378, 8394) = 8385.18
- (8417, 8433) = 8420.01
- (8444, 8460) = 8451.09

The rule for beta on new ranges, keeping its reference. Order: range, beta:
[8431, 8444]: 8431.65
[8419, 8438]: 8431.65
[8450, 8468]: 8466.67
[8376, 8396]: 8377.46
